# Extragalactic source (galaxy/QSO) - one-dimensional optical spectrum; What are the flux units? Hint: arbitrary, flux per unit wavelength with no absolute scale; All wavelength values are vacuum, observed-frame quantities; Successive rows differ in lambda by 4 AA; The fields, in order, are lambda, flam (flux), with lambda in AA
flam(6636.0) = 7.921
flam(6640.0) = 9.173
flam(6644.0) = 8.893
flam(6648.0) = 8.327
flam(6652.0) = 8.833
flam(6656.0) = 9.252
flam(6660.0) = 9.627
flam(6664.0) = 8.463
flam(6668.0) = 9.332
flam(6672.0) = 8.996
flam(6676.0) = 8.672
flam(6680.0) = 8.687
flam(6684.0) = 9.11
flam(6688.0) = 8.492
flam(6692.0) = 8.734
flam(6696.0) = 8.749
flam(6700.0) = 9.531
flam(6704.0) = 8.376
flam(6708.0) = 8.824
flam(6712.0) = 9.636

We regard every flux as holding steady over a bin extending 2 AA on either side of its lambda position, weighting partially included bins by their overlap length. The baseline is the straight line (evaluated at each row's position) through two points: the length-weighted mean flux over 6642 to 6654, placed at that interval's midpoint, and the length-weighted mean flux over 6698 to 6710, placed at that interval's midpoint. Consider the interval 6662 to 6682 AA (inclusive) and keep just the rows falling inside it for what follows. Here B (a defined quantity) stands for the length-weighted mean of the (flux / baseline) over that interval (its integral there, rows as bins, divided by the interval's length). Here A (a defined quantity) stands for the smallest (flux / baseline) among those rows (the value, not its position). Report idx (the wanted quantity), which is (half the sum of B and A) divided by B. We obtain 0.981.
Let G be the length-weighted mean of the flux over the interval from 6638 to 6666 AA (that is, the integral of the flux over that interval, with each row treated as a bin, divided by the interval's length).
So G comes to 8.94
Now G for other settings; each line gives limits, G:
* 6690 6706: 8.85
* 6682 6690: 8.80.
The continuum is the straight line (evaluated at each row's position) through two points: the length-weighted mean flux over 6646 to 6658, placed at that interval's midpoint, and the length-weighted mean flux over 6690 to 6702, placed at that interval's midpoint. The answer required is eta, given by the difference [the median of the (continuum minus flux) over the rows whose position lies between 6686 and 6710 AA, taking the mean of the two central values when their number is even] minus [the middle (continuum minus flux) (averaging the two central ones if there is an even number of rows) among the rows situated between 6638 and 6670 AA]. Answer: 0.53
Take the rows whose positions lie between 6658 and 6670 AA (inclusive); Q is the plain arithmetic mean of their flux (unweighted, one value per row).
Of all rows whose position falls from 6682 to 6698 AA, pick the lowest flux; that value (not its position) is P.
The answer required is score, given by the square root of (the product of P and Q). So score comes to 8.81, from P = 8.492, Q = 9.14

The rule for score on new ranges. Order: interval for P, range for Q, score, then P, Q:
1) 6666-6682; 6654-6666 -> 8.89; 8.672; 9.11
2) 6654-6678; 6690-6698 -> 8.60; 8.463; 8.74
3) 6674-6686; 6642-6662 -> 8.83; 8.672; 8.99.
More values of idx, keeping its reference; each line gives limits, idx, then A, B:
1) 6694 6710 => 0.972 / 0.940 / 1.00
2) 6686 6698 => 0.991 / 0.960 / 0.98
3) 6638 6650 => 0.972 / 0.959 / 1.01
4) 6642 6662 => 0.964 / 0.959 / 1.03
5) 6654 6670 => 0.961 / 0.967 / 1.05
